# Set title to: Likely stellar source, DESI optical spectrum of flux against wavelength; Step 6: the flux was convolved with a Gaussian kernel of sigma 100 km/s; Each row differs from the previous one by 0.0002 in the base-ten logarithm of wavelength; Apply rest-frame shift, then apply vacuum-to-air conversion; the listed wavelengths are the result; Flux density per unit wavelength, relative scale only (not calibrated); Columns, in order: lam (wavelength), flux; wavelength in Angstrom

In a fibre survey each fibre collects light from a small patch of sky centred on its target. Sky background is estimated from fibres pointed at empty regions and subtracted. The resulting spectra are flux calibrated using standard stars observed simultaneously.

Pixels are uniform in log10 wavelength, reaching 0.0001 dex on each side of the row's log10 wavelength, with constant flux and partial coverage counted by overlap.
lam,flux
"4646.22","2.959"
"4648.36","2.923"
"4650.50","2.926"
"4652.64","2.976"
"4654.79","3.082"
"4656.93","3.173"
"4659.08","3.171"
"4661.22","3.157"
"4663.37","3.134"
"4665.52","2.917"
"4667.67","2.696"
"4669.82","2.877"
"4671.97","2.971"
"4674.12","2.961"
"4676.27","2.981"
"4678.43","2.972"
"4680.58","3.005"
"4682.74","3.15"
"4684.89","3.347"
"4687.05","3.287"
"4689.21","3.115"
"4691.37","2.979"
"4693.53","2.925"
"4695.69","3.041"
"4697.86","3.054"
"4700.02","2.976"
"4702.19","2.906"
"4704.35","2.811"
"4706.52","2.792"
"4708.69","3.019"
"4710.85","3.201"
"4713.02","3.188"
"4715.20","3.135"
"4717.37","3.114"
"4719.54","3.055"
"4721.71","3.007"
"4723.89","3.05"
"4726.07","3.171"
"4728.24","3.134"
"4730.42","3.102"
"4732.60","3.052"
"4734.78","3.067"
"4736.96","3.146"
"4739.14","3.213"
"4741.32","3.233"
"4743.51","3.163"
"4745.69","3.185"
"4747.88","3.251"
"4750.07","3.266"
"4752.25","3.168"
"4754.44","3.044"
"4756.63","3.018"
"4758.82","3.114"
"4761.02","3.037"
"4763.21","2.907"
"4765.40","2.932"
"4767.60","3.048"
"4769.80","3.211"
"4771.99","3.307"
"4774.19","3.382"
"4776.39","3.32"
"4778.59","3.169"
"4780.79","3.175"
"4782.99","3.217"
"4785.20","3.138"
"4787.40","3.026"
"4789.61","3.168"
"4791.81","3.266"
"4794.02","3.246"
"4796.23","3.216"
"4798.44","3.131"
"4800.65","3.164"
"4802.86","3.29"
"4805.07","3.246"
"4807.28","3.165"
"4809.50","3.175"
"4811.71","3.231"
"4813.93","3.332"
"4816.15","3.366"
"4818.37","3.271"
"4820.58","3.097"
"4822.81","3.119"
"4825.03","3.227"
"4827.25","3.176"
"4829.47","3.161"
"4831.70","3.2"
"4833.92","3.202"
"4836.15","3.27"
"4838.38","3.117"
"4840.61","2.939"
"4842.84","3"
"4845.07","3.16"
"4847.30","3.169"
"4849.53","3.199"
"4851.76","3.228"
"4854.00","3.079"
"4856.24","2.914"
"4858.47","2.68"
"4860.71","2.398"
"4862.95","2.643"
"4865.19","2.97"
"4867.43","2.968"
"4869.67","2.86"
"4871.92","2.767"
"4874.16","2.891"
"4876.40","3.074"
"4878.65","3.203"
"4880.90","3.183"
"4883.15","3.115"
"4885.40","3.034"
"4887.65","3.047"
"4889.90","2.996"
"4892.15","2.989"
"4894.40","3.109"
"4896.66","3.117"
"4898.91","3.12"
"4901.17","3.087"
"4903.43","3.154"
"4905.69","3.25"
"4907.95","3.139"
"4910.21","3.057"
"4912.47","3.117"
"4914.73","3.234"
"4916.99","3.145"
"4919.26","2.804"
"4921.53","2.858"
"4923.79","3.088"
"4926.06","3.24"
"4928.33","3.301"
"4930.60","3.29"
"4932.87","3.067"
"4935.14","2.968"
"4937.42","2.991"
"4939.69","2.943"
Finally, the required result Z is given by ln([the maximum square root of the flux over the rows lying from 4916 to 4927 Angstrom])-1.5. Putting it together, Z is -0.912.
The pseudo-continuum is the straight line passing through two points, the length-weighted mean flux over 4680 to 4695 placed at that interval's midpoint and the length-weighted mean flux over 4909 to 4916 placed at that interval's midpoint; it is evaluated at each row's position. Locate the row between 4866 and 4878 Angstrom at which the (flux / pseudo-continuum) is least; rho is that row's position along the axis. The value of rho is 4871.92 Angstrom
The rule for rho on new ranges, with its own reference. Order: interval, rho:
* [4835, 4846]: 4840.61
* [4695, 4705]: 4704.35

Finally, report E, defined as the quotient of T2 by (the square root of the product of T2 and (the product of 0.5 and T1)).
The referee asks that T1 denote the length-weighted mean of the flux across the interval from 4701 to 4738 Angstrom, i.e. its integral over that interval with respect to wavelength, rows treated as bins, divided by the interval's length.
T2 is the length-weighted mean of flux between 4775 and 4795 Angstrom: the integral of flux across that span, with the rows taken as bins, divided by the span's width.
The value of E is 1.45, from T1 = 3.06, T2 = 3.19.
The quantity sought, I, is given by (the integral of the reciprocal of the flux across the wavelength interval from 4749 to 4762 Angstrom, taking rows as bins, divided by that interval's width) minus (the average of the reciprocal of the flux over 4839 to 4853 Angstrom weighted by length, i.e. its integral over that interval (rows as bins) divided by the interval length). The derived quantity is 0.001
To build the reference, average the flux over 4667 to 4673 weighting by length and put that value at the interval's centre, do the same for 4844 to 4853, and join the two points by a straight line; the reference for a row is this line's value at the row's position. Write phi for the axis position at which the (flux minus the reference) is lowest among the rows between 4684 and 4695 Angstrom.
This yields 4693.53 Angstrom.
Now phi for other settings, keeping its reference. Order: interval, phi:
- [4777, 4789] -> 4787.40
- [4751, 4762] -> 4756.63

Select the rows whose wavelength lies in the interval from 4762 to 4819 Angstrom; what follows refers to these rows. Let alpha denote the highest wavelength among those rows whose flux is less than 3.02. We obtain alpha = 4765.40 Angstrom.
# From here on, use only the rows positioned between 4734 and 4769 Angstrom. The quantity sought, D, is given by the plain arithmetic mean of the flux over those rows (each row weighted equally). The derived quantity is 3.11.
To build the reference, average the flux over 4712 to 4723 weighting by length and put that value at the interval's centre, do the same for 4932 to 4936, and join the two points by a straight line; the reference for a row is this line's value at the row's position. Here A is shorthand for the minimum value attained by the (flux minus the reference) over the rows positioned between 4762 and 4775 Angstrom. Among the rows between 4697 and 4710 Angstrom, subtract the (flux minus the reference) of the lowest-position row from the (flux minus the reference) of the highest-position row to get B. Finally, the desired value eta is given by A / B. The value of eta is 5.6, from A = -0.17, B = -0.03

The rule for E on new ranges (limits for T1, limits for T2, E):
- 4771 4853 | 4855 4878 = 1.33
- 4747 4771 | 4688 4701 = 1.40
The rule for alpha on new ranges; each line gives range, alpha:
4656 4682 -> 4680.58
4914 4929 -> 4921.53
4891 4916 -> 4892.15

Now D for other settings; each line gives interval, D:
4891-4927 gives 3.09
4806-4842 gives 3.19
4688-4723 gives 3.02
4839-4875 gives 2.93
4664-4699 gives 3.02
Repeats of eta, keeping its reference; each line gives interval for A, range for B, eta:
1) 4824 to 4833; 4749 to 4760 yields -0.7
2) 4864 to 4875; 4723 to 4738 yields -2.7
